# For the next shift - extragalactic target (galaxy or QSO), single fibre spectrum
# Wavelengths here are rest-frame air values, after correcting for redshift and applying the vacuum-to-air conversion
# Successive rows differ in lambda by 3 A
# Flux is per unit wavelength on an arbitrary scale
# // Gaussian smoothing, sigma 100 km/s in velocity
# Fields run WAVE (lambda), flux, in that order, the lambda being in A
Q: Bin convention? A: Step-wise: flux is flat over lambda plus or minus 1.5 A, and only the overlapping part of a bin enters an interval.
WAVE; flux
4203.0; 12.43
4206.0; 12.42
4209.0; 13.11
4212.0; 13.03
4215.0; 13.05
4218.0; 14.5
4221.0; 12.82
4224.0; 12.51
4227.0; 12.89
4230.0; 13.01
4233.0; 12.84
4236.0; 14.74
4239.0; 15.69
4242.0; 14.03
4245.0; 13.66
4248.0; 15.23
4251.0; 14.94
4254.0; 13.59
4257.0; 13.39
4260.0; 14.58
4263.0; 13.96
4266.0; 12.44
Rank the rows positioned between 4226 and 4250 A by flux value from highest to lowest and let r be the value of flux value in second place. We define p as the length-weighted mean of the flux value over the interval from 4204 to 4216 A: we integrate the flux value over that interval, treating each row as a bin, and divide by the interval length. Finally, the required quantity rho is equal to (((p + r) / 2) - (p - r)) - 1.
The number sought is 15.4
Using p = 12.9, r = 15.23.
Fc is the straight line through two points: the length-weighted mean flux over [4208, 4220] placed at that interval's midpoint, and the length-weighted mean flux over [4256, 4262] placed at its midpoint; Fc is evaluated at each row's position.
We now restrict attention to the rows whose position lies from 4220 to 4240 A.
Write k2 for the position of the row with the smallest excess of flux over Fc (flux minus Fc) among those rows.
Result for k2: 4224.0 A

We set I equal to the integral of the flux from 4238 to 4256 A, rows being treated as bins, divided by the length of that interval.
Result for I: 14.5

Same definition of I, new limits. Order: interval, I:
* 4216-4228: 13.2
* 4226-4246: 13.9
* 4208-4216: 13.1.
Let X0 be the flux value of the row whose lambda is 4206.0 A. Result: 12.42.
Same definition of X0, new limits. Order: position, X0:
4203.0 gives 12.43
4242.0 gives 14.03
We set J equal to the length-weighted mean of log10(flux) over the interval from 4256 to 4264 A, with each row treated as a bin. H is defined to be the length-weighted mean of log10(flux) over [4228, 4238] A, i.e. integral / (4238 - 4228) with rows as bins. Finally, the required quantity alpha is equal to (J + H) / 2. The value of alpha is 1.14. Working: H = 1.13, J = 1.15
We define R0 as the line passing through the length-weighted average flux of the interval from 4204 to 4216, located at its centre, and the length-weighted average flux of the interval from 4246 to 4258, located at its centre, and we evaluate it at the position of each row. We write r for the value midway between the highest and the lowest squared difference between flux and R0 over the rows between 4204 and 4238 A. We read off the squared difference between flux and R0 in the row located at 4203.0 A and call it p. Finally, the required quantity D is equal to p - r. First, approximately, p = 0.0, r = 0.9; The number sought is -0.9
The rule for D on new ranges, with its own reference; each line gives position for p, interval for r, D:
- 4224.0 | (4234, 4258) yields -1.0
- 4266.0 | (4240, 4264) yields 4.9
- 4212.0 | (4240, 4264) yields -0.6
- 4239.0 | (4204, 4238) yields 2.4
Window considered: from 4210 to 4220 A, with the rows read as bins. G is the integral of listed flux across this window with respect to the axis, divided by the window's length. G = 13.5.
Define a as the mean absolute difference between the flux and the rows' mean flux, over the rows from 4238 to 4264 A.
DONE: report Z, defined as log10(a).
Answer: -0.17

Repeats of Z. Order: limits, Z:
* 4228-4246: -0.08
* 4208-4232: -0.46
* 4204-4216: -0.62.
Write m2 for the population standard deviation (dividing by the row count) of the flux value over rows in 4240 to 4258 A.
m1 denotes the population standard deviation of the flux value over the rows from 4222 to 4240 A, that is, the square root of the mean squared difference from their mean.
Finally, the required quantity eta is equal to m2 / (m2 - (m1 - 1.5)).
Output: 0.68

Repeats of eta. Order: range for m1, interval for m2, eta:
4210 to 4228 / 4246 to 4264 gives 0.44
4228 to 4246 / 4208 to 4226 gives 0.55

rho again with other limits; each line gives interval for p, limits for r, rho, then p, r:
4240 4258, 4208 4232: 11.6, 14.2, 13.11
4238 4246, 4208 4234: 11.4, 14.4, 13.11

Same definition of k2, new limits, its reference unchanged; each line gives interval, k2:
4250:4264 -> 4257.0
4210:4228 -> 4224.0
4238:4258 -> 4257.0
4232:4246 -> 4233.0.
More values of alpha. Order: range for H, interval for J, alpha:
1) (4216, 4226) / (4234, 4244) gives 1.14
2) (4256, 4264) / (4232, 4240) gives 1.15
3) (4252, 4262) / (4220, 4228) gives 1.12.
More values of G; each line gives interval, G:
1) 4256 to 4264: 14.0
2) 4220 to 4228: 12.7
